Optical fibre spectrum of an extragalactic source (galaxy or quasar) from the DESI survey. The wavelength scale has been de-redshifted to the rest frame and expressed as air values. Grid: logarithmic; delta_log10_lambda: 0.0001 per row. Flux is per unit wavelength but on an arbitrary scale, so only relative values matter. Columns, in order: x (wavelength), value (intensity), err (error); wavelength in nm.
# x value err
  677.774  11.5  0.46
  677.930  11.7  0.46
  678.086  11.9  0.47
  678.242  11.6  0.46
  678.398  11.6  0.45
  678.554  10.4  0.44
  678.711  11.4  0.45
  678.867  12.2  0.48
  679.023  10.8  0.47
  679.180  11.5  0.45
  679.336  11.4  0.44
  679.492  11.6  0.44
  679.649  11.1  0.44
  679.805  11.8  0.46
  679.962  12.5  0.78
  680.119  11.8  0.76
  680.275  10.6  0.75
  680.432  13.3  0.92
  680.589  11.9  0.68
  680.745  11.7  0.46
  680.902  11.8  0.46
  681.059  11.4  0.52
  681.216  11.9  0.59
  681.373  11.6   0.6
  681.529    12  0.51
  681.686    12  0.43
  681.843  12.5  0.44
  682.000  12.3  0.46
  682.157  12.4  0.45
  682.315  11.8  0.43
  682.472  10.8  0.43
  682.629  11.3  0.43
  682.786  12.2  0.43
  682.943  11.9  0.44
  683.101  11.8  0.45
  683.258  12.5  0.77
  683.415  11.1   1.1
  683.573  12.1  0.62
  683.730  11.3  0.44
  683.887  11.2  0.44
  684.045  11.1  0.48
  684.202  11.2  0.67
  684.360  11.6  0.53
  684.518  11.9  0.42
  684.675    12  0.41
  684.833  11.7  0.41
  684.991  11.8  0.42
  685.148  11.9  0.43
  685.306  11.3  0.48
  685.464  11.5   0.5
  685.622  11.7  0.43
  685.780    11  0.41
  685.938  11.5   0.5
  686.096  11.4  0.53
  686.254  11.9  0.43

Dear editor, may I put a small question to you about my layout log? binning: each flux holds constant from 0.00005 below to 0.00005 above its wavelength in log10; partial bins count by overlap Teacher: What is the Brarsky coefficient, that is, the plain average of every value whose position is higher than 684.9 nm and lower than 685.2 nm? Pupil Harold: 11.9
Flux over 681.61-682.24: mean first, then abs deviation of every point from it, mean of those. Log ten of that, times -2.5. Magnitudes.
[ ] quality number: 2.1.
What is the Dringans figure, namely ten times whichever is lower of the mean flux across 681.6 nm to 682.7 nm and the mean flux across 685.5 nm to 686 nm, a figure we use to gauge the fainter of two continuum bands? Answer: 114.0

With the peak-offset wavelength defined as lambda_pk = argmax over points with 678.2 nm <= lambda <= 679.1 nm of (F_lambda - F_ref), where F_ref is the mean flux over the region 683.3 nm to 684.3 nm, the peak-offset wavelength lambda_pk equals 678.867 nm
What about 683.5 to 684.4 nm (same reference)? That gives 683.573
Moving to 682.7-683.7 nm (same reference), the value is 683.258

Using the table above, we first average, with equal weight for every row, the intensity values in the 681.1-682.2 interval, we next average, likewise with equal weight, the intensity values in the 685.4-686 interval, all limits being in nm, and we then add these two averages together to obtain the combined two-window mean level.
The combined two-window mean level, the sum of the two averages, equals 23.5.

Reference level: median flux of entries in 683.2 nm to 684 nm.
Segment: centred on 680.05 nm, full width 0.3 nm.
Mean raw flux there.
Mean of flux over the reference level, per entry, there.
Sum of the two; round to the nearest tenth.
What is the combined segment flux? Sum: 13.2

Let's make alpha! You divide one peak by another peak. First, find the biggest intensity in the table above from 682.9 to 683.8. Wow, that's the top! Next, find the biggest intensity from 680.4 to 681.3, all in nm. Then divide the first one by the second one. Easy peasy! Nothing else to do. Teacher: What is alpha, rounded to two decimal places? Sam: 0.94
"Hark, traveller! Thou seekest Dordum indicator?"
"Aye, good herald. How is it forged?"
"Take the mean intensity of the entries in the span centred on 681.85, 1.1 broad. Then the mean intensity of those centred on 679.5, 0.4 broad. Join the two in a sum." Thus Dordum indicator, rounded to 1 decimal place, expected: 23.5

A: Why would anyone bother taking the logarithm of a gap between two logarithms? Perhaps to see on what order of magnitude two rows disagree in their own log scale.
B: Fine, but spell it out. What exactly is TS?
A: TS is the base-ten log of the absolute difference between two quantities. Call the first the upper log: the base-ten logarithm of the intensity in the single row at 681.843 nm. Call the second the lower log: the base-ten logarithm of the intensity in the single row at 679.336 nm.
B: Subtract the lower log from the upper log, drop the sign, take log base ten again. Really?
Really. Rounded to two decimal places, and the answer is -1.40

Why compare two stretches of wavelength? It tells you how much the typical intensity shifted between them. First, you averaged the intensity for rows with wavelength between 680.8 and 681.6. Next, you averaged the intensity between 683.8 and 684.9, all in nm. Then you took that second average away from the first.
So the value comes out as 0.21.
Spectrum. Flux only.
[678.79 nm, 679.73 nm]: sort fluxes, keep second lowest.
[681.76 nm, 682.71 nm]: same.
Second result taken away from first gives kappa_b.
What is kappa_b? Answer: -0.20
